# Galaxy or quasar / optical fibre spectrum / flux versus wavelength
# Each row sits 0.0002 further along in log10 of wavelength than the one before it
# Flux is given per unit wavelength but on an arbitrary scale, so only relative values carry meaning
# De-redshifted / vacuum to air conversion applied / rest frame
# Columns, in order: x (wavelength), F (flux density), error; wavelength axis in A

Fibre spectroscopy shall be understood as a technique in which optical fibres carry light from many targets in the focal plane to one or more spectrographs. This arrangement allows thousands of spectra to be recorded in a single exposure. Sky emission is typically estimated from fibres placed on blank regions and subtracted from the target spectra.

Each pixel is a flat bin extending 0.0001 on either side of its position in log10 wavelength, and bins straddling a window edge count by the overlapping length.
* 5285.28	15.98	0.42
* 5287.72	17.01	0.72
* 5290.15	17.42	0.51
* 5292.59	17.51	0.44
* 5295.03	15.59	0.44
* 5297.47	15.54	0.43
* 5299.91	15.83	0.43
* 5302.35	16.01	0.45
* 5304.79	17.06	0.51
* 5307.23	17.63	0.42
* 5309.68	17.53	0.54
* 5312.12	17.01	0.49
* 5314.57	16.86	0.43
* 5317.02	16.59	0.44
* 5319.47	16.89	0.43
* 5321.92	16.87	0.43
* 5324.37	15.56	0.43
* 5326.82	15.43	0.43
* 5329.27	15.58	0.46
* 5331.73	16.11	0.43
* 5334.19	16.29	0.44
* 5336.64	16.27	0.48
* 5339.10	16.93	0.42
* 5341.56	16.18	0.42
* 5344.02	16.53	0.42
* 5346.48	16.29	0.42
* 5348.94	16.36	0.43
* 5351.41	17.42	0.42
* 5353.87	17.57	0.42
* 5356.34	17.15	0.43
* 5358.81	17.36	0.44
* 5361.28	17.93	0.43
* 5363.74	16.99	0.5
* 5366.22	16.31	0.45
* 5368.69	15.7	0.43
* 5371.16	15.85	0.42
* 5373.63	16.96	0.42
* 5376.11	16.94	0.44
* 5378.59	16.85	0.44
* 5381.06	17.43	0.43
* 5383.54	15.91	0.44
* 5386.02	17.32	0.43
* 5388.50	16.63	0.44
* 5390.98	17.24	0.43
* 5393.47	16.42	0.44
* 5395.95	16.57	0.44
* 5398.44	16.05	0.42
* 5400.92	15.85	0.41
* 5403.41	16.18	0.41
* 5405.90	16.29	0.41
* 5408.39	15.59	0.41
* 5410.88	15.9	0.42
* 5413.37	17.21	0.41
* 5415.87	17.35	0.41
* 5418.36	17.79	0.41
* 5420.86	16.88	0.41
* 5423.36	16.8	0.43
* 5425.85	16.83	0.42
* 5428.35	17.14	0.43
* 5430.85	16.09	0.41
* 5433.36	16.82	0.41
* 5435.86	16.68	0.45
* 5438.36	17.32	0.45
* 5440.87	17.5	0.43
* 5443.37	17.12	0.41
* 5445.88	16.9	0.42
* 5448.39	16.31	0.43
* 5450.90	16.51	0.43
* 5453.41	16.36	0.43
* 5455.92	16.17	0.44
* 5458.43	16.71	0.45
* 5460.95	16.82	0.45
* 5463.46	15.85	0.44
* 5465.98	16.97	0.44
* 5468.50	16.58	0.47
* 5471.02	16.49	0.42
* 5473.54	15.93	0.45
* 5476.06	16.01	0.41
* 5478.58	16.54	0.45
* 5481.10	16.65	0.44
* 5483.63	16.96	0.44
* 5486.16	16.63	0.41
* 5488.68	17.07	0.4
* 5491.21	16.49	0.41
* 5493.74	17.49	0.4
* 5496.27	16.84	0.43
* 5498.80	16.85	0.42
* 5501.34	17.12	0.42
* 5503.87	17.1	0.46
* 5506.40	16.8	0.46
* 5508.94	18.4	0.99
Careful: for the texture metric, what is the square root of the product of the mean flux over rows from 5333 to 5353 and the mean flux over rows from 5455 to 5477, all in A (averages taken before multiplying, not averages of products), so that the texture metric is 16.5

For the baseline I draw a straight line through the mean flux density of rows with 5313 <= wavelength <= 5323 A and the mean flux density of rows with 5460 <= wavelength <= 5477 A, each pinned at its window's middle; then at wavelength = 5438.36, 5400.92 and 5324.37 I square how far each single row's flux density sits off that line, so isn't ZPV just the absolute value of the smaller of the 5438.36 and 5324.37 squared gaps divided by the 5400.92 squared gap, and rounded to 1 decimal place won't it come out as 1.4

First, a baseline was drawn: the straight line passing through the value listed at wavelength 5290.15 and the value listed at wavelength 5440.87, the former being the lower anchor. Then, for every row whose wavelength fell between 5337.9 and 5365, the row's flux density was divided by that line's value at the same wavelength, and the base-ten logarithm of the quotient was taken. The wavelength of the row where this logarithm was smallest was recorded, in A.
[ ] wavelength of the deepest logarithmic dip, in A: 5341.56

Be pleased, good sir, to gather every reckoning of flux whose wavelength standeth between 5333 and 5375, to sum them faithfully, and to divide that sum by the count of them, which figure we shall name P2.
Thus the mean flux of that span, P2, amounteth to 16.71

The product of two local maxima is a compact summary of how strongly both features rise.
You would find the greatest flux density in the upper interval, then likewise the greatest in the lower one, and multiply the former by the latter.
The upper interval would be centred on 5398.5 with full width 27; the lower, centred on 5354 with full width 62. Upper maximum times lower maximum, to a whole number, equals 311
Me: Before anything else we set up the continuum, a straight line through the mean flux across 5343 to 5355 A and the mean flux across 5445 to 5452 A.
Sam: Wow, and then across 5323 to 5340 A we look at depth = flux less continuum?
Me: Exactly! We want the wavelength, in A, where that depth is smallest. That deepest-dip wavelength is 5326.82 A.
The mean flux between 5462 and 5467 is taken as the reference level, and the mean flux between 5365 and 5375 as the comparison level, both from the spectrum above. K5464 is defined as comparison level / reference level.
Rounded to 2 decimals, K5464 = 0.99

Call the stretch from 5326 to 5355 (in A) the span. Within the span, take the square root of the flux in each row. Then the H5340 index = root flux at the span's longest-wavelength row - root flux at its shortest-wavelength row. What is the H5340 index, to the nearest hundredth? 0.26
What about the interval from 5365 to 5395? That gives 0.01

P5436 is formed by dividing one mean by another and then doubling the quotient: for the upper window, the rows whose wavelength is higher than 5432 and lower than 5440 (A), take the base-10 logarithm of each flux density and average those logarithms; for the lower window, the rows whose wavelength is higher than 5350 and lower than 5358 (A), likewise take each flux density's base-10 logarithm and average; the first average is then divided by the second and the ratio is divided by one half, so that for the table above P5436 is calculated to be 1.98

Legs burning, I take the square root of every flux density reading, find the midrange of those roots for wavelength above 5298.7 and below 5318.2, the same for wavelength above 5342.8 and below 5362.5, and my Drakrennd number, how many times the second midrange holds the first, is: 1.01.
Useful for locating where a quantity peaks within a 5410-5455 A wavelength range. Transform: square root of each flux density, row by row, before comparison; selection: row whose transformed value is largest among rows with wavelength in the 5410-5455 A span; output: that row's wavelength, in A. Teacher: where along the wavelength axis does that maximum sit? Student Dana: 5418.36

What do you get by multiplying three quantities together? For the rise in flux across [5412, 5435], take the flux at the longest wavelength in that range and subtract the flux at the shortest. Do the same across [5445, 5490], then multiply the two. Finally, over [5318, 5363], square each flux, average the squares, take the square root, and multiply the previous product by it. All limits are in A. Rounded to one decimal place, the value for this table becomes -1.1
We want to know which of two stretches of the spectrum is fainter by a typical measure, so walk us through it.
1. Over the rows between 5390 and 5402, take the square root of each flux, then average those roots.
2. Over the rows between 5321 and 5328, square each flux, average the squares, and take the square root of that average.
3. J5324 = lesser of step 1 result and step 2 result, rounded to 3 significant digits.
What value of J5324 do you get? 4.05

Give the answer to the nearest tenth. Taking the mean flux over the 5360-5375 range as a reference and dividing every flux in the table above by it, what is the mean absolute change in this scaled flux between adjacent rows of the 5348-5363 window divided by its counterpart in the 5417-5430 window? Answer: 1.4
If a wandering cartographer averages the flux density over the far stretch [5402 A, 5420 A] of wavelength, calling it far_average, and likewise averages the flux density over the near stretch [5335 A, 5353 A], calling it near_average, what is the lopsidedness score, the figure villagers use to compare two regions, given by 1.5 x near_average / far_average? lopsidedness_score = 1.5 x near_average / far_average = 1.50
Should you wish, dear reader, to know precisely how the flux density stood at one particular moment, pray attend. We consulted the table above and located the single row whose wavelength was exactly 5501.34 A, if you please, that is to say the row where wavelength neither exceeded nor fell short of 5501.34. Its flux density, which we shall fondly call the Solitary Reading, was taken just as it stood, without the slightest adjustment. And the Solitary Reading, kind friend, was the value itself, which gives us 17.12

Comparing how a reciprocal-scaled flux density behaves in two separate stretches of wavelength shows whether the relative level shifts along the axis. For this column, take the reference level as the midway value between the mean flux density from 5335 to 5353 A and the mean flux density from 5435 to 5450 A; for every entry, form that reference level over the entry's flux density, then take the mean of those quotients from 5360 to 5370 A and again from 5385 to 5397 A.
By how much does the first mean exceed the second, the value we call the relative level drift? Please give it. 0.008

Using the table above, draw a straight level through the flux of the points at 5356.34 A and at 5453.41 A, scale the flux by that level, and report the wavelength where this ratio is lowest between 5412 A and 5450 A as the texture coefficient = 5430.85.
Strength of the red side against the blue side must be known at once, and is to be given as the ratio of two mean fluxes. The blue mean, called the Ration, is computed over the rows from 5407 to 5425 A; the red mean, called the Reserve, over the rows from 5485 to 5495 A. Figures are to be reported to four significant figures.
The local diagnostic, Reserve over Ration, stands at 1.008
